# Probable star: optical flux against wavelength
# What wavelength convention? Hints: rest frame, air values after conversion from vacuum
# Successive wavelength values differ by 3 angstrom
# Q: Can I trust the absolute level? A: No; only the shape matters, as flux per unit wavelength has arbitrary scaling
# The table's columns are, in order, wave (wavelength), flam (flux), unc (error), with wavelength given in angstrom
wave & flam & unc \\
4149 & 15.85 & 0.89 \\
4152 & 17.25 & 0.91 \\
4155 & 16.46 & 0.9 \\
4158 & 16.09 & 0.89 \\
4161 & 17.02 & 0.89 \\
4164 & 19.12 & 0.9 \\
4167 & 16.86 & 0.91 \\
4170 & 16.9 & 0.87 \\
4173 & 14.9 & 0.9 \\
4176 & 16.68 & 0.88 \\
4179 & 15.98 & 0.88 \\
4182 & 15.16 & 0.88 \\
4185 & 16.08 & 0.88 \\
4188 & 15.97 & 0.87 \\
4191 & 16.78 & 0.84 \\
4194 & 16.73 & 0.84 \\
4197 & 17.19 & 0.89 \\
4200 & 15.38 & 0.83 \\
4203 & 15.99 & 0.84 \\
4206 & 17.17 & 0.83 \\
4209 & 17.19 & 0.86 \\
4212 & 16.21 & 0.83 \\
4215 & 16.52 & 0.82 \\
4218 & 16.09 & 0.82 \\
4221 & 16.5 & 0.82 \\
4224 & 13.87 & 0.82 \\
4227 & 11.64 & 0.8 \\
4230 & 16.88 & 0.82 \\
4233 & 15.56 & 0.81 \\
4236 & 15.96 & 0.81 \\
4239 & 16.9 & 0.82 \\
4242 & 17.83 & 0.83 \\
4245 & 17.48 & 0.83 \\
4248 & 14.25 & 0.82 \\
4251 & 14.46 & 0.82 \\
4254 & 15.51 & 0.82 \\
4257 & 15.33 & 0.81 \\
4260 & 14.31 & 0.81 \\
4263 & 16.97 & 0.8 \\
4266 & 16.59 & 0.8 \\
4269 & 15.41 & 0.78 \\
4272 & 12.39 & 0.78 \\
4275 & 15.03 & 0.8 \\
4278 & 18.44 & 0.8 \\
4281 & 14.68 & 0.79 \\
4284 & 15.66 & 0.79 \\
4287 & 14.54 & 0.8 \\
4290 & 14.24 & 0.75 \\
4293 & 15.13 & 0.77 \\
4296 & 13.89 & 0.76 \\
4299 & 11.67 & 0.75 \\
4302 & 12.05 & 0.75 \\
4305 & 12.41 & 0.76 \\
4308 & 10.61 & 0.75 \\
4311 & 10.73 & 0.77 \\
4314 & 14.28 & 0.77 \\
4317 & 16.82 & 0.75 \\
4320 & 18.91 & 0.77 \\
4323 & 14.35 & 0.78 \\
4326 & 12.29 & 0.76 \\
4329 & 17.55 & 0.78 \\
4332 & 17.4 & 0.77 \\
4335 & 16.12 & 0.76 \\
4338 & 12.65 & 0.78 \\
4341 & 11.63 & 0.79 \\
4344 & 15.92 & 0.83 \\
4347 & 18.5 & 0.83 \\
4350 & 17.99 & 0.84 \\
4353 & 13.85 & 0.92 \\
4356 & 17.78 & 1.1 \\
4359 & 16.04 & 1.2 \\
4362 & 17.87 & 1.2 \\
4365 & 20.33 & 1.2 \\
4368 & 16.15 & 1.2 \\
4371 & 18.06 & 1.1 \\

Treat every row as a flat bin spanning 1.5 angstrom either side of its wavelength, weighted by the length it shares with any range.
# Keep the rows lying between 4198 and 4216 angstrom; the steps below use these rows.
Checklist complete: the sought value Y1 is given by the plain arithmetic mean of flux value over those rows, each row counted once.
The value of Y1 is 16.4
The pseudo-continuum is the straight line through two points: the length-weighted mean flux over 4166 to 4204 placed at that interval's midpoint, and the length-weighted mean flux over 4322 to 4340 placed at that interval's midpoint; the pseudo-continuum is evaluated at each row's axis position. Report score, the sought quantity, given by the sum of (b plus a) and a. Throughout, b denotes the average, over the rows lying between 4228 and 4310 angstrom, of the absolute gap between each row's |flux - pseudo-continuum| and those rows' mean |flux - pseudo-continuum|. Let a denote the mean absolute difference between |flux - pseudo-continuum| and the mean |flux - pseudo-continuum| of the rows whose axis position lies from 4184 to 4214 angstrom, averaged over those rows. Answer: 1.7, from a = 0.4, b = 0.94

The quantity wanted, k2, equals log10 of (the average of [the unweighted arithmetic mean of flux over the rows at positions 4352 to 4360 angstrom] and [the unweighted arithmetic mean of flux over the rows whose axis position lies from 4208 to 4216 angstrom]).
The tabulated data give 1.21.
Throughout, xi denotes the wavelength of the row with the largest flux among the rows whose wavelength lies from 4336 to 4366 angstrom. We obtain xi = 4365 angstrom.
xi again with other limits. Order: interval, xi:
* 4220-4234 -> 4230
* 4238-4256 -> 4242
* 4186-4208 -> 4197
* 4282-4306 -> 4284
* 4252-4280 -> 4278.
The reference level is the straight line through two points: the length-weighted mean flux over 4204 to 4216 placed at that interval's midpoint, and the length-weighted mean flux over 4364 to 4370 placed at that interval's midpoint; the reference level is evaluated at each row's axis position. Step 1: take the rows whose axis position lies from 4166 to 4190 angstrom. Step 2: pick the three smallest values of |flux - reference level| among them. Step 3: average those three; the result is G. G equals 0.38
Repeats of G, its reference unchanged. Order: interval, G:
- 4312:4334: 0.45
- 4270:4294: 1.70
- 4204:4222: 0.35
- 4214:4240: 0.13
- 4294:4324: 1.80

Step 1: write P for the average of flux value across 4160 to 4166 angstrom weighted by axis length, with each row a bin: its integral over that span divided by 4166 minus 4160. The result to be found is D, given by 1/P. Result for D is 0.055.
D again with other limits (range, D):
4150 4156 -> 0.060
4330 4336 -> 0.059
